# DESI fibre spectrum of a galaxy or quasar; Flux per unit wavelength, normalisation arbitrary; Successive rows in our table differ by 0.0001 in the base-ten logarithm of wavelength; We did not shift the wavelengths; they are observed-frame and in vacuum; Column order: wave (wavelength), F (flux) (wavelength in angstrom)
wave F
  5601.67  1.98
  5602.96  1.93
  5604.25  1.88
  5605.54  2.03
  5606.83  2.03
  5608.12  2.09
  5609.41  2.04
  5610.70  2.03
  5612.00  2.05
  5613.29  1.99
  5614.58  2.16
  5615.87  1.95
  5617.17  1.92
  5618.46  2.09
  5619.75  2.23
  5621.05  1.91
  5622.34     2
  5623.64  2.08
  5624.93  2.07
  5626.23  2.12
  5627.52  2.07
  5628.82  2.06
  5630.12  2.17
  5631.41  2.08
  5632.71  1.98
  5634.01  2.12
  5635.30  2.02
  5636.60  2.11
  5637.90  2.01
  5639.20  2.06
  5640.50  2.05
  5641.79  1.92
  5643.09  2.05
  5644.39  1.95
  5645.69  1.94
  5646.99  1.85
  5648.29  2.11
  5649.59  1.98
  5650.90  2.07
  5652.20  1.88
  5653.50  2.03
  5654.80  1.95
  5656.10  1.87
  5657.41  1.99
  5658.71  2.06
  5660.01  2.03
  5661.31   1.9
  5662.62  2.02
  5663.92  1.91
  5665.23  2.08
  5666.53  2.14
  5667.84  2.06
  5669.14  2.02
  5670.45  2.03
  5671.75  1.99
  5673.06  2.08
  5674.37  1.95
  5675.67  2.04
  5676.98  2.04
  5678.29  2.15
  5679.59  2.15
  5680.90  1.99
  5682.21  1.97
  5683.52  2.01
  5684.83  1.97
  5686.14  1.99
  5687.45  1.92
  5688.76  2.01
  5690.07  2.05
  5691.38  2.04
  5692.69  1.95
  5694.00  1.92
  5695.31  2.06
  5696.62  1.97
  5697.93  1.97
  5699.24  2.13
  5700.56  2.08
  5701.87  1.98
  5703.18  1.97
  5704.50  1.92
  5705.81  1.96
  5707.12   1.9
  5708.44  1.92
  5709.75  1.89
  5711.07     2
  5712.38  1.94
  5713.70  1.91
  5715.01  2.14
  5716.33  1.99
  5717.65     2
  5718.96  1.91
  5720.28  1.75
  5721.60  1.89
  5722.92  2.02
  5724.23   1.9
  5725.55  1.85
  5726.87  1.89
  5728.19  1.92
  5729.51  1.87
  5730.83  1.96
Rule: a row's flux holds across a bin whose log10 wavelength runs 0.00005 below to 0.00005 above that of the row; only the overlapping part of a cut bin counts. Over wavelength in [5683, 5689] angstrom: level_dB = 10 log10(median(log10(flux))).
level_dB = -5.25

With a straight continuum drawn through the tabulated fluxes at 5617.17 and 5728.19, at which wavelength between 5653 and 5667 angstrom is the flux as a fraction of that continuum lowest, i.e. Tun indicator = 5656.10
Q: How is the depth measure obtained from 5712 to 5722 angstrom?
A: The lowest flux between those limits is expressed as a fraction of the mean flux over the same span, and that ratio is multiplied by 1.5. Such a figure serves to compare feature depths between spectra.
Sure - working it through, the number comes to 1.35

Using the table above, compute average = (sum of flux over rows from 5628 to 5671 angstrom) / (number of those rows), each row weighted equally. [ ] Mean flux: 2.02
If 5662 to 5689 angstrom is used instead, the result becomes 2.02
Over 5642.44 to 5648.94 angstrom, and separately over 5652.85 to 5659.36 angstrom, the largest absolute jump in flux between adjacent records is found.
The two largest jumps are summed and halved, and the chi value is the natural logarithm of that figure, -1.66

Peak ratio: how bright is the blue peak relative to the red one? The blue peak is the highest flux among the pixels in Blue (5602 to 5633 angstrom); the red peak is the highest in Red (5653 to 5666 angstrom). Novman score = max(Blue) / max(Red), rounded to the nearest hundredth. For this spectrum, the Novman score 1.07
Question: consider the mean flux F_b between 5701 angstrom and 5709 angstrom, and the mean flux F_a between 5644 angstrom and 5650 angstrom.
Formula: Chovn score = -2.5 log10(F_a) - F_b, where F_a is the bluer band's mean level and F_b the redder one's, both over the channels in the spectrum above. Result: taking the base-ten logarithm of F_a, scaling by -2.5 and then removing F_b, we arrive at -2.68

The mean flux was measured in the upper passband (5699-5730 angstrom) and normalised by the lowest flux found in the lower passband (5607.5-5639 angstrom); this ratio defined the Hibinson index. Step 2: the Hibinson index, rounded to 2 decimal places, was 1.02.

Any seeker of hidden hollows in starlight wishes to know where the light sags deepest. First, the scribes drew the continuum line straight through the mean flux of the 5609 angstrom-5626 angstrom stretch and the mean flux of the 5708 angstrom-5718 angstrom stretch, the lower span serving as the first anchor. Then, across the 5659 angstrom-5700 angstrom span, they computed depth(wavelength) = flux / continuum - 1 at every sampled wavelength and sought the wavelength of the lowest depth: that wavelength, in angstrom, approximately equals 5661.31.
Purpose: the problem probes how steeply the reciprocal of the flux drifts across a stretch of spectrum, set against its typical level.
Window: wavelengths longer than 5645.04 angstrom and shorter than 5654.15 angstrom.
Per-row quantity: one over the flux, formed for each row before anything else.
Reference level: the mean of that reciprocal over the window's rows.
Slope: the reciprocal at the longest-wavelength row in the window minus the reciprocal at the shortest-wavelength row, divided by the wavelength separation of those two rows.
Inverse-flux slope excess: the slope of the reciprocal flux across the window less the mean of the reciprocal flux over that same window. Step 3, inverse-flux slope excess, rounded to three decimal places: -0.509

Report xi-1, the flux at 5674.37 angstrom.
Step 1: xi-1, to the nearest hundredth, 1.95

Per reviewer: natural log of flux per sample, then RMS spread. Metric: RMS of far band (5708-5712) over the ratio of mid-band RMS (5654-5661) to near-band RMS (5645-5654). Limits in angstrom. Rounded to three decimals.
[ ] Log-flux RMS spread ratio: 0.661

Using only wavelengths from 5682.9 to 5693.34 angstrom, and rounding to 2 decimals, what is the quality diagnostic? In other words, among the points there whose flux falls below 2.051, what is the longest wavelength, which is 5692.69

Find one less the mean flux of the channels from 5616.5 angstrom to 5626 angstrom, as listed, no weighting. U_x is -1.04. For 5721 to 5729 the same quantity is -0.91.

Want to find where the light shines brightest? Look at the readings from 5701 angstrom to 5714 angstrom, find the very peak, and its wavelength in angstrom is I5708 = 5711.07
